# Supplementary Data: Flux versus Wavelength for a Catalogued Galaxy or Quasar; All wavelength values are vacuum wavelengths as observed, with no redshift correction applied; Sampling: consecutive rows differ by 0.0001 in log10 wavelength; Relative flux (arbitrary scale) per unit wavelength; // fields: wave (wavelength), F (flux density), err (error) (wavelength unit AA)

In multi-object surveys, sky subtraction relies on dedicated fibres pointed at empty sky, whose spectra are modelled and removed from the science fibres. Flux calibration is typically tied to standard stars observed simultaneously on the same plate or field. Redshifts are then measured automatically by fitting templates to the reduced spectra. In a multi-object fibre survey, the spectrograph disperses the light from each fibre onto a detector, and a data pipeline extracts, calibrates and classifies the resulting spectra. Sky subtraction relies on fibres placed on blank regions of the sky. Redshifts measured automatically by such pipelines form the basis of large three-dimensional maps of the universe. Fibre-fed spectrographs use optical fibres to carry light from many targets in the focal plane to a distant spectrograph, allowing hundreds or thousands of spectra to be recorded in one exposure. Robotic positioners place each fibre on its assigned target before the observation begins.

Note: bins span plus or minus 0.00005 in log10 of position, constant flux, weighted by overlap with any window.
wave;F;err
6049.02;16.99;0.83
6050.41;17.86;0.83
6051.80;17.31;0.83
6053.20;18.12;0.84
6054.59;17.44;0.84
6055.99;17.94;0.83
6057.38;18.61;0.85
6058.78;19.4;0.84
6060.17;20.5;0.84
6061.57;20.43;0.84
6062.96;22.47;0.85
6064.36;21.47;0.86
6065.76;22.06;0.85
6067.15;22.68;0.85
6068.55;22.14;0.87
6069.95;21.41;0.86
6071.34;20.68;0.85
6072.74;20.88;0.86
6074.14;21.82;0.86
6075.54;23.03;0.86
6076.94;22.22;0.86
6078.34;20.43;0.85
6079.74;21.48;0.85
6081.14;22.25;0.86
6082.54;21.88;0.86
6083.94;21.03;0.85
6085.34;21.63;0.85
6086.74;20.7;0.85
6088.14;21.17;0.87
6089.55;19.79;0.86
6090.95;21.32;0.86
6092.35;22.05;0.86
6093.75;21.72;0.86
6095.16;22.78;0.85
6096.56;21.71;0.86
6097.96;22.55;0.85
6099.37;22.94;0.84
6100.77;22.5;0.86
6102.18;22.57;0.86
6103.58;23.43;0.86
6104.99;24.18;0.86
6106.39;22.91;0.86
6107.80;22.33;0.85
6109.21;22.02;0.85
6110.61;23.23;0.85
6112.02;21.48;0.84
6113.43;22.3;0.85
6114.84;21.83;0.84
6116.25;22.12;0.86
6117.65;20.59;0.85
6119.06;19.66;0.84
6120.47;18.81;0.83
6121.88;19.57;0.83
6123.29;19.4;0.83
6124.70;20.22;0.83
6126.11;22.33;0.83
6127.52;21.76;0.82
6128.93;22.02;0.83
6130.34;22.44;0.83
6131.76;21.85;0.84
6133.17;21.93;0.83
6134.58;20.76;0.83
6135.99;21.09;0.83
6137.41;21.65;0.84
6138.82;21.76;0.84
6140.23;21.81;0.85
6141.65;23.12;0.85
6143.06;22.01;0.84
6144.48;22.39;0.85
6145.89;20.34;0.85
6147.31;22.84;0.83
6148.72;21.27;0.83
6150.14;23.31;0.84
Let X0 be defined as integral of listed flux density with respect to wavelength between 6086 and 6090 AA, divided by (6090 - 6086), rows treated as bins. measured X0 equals 20.6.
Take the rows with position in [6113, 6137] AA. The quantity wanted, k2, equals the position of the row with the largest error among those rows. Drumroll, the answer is 6116.25 AA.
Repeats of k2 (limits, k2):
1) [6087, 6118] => 6088.14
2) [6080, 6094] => 6088.14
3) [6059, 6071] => 6068.55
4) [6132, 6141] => 6140.23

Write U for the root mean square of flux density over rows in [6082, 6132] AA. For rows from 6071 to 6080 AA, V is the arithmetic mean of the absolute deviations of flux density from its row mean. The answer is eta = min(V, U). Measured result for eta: 0.73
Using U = 21.7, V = 0.7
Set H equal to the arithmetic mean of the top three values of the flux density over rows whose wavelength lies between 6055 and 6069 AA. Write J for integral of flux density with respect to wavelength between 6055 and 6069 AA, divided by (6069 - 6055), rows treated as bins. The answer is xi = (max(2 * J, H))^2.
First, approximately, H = 22.4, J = 20.7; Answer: 1710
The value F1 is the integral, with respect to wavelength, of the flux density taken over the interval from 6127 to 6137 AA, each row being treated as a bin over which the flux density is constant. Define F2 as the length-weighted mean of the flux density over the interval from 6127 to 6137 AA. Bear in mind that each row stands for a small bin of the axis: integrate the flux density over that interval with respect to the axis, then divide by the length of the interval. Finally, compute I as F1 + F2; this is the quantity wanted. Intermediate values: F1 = 217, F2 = 21.7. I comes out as 238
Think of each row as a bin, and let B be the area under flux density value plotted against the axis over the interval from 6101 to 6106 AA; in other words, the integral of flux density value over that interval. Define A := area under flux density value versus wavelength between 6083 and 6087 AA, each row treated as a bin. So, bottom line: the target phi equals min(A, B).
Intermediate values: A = 85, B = 116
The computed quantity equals 84.9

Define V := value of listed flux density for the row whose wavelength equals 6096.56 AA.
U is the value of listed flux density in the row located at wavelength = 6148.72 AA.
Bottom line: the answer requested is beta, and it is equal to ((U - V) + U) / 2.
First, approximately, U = 21.27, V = 21.71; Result 10.4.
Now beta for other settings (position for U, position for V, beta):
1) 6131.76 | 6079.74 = 11.1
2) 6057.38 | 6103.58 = 6.9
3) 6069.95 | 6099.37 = 9.9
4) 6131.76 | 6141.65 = 10.3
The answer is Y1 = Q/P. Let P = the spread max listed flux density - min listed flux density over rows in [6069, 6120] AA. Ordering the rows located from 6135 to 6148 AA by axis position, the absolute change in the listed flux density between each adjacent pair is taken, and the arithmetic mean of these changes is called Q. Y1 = 0.22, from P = 4.5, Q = 1.01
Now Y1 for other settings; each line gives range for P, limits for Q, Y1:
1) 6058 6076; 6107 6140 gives 0.20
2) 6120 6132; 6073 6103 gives 0.23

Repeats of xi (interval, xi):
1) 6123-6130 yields 1820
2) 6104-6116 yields 2029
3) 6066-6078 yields 1906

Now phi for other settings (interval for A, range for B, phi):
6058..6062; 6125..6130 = 80.2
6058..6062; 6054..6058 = 72.0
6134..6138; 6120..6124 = 77.1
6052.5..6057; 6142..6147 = 80.5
